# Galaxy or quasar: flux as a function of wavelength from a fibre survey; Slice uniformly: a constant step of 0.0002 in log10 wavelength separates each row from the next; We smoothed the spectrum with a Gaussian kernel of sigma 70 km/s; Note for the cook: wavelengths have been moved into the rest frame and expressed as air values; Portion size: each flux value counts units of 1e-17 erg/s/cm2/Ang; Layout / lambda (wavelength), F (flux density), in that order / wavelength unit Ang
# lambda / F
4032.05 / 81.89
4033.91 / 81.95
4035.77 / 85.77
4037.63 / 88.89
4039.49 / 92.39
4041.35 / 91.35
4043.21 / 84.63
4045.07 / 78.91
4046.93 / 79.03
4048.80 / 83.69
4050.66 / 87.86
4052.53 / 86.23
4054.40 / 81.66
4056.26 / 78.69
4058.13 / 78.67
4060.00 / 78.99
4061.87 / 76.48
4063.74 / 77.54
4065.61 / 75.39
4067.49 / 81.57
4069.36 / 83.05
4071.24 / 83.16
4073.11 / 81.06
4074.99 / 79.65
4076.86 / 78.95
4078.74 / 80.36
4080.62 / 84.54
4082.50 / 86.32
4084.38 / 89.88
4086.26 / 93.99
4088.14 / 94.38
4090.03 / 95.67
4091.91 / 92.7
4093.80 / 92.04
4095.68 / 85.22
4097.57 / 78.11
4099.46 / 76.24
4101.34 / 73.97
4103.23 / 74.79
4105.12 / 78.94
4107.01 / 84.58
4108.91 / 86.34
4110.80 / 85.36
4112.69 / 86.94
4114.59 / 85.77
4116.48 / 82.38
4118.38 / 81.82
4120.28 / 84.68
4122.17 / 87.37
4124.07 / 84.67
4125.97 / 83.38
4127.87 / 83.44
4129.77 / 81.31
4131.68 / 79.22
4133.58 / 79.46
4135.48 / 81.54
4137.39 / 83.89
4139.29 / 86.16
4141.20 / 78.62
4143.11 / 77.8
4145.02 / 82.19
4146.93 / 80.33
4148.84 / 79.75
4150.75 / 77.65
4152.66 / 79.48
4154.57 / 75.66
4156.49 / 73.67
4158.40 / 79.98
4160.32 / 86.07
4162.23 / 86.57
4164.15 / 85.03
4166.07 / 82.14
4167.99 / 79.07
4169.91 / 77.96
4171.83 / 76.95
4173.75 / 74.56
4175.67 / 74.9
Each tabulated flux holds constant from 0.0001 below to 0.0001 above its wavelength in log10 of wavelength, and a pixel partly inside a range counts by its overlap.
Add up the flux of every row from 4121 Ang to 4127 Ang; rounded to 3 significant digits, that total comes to 255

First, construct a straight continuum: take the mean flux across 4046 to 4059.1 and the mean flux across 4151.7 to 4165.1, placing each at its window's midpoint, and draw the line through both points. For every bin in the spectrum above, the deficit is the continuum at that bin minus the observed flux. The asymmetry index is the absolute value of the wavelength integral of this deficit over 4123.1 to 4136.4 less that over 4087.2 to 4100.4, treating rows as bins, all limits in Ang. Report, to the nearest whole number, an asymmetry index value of 72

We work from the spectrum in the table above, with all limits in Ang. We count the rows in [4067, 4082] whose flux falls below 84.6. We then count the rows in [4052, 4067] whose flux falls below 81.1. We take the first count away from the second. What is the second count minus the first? -2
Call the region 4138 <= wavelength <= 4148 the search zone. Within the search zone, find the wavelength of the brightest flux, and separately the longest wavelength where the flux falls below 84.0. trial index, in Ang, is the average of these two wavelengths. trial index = 4143.1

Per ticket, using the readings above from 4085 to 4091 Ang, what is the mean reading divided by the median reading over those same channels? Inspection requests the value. 1.00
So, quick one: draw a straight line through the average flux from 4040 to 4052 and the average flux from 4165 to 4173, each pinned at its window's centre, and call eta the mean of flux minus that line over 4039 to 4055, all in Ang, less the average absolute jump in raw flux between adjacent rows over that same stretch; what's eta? -3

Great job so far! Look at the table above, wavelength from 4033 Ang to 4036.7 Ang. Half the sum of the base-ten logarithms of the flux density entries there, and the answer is 1.92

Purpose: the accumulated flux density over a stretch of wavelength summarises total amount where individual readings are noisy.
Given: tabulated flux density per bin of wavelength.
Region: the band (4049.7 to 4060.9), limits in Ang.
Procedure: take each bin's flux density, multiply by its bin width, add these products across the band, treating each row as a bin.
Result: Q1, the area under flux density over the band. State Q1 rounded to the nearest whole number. 919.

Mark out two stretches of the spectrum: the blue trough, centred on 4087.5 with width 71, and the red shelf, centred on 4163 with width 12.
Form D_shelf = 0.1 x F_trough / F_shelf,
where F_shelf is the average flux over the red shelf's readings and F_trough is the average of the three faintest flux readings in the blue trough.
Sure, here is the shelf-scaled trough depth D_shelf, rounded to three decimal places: 0.090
